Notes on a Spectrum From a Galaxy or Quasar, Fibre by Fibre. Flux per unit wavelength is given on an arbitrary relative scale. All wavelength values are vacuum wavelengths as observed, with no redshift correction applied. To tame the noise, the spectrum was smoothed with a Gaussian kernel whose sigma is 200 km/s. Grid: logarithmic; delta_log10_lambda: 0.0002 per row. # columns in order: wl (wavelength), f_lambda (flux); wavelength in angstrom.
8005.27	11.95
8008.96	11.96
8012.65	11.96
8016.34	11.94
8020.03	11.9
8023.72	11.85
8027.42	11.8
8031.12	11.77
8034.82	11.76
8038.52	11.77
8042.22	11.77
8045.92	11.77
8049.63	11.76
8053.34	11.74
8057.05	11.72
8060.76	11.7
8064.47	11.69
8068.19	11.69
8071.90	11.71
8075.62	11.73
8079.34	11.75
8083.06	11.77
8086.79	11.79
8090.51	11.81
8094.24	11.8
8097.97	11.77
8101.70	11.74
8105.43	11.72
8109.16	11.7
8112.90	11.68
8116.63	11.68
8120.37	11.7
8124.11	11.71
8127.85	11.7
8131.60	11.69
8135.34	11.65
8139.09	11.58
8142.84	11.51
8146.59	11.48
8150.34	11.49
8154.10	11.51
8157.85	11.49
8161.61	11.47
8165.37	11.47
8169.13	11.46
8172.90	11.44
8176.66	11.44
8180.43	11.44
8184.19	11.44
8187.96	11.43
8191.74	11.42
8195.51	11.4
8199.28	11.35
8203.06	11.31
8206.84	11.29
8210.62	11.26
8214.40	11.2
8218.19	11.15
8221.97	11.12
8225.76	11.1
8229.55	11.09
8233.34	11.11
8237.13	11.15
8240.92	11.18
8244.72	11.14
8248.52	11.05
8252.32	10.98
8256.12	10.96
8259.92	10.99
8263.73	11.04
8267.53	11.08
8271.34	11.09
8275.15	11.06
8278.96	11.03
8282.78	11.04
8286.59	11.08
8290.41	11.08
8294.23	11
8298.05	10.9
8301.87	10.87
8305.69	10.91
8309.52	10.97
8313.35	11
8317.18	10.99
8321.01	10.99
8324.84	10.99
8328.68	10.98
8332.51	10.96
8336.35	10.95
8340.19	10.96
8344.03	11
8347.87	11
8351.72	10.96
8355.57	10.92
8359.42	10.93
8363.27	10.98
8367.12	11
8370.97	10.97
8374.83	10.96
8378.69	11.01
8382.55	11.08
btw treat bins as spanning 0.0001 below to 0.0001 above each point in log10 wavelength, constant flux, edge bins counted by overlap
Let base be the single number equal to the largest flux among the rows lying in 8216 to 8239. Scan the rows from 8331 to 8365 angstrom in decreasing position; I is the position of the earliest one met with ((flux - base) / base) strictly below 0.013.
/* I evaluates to 8363.27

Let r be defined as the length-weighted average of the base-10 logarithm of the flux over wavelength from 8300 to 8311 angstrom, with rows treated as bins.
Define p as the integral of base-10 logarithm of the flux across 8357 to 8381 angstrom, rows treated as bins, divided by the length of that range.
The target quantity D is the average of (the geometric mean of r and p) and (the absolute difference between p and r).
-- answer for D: 0.5208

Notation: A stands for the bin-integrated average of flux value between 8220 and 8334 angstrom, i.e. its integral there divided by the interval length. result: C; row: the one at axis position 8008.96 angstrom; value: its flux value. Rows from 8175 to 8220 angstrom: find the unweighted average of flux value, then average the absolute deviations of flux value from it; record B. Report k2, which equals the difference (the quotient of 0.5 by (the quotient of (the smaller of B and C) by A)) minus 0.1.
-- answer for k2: 65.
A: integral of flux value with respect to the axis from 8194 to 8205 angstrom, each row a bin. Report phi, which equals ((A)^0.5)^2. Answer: 125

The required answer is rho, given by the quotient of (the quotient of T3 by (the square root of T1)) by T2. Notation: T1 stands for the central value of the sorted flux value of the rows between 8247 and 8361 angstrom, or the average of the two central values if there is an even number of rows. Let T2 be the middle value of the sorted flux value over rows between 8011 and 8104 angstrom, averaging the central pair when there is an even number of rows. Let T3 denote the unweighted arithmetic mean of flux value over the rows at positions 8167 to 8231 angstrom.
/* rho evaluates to 0.290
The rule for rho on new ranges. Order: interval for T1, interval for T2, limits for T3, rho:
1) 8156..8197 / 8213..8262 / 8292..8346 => 0.292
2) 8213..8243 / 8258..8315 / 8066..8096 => 0.319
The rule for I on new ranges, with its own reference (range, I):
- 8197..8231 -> 8229.55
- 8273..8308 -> 8305.69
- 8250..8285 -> 8282.78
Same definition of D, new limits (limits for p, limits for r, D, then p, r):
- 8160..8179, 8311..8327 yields 0.5338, 1.06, 1.04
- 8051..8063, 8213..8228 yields 0.5402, 1.07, 1.05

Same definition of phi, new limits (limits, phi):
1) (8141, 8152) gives 126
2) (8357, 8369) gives 132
